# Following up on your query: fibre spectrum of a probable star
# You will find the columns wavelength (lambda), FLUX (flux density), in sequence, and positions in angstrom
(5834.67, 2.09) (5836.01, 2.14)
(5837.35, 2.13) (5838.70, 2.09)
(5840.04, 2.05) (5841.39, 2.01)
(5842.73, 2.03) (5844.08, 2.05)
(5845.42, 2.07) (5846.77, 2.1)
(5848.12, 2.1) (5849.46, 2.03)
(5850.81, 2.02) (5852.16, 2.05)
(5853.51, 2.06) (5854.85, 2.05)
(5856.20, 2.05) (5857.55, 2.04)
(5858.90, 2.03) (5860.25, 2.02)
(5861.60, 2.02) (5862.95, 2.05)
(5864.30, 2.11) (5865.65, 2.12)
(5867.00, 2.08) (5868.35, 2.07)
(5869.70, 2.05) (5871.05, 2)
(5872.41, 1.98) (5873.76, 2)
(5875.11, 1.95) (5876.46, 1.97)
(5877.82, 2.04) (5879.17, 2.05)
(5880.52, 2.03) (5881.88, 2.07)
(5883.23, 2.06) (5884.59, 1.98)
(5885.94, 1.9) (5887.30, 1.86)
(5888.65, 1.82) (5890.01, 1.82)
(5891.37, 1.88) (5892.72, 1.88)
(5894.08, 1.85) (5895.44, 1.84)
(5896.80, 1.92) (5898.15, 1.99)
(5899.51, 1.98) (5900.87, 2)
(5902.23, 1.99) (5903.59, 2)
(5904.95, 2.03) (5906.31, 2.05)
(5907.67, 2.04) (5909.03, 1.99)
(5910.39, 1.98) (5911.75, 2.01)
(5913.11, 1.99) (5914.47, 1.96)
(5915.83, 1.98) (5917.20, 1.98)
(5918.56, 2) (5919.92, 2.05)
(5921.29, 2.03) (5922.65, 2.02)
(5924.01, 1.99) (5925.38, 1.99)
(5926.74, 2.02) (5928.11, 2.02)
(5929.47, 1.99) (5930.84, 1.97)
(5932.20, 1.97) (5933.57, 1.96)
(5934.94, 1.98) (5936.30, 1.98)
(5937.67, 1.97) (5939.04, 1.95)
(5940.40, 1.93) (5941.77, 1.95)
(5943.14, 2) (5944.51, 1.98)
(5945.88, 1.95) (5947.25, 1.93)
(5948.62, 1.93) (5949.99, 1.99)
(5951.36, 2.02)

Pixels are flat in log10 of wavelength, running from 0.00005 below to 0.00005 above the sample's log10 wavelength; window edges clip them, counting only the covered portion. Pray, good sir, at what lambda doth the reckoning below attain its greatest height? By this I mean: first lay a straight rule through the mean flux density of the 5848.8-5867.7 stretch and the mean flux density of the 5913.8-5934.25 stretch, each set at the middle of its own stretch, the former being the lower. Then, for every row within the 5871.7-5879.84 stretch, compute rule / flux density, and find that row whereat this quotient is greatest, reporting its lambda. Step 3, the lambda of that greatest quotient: 5875.11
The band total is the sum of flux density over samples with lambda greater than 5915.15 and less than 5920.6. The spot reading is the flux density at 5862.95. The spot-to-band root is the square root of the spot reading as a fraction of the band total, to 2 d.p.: 0.51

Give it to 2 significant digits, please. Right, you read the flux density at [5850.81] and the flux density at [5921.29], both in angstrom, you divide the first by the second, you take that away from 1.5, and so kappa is 0.50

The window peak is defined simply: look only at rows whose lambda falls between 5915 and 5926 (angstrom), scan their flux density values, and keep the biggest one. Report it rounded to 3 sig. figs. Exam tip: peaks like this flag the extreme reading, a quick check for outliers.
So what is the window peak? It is 2.05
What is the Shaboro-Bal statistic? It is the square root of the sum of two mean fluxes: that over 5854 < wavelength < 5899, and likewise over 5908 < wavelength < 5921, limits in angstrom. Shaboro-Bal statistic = 2.00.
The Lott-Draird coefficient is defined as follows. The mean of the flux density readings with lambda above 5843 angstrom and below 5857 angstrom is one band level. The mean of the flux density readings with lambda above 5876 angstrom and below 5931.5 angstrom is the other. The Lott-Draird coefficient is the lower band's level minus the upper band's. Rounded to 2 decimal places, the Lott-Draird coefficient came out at 0.08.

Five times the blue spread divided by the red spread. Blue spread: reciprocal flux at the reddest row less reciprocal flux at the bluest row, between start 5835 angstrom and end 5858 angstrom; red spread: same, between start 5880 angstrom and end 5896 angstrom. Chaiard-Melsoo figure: 2.3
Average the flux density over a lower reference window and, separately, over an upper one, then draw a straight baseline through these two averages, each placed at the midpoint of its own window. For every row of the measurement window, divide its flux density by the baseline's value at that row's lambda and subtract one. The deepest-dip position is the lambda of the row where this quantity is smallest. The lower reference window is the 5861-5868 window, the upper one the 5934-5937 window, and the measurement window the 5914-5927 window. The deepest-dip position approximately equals 5914.47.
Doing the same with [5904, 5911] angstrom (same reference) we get 5910.39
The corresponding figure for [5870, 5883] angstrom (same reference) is 5875.11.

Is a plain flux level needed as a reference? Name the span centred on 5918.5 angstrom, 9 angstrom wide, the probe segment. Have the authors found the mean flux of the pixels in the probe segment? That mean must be 2.00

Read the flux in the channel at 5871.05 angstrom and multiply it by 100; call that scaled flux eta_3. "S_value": 200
